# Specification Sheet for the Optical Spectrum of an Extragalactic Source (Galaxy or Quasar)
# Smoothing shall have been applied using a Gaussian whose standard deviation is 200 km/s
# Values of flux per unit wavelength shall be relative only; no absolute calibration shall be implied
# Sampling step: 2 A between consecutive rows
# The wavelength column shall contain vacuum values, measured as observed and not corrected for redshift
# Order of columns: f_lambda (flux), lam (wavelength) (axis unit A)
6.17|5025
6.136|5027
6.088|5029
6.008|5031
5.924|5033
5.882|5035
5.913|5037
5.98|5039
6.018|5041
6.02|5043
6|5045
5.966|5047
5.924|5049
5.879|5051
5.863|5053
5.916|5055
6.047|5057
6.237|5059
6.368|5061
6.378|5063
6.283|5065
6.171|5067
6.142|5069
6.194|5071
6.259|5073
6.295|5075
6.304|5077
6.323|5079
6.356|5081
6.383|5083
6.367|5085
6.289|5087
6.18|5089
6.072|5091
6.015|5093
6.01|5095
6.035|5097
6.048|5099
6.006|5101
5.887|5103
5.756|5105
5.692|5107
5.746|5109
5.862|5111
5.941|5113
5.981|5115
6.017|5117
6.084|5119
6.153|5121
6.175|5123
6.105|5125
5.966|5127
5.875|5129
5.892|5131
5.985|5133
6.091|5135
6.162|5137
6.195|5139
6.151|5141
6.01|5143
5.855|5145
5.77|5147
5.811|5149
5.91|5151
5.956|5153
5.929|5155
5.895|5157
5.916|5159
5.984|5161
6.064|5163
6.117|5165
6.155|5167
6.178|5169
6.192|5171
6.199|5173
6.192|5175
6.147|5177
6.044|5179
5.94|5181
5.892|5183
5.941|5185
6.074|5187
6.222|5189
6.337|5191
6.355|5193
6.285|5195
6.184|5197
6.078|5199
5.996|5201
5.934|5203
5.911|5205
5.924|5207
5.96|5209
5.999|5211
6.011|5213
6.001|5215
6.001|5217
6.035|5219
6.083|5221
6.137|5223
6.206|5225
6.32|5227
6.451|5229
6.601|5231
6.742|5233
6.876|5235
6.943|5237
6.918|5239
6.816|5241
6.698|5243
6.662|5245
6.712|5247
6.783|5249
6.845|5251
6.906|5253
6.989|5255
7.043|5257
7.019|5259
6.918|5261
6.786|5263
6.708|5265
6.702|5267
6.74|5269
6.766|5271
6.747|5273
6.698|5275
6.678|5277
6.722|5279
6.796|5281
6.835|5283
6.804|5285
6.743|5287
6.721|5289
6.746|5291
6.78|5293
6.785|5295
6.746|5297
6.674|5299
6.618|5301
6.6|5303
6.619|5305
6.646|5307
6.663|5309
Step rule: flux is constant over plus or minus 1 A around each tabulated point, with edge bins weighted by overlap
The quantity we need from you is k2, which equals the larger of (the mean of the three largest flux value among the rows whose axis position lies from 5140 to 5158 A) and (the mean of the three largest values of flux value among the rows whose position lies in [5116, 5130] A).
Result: 6.14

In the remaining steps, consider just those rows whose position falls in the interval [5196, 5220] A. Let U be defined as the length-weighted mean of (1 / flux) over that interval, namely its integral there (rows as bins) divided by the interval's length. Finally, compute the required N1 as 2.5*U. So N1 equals 0.417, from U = 0.167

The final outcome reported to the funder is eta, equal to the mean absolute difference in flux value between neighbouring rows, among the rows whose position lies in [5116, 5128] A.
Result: 0.07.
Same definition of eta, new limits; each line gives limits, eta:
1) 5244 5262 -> 0.06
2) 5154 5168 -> 0.05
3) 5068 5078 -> 0.04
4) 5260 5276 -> 0.05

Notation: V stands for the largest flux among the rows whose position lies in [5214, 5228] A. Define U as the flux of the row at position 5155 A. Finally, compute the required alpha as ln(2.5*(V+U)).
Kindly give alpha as 3.422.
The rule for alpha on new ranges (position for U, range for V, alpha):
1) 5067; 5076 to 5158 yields 3.446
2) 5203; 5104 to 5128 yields 3.410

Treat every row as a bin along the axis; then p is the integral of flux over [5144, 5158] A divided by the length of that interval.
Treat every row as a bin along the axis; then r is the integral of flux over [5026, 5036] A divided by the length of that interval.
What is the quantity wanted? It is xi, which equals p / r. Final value 0.98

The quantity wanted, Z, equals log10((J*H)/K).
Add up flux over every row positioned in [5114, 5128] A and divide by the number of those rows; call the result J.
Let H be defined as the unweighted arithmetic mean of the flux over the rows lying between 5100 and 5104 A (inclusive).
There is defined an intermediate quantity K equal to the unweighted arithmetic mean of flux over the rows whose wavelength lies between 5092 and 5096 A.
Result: 0.78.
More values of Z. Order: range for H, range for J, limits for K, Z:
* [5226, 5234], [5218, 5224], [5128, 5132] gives 0.83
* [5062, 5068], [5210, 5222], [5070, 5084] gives 0.78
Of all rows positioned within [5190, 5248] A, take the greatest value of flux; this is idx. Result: 6.943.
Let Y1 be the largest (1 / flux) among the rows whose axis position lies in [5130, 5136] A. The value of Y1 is 0.170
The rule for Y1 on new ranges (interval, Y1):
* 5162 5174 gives 0.165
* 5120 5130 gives 0.170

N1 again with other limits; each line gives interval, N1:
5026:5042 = 0.417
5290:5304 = 0.373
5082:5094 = 0.402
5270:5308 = 0.372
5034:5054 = 0.421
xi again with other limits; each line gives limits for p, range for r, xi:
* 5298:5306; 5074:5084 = 1.05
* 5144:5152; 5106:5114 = 1.00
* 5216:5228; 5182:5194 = 1.00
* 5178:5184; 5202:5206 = 1.01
